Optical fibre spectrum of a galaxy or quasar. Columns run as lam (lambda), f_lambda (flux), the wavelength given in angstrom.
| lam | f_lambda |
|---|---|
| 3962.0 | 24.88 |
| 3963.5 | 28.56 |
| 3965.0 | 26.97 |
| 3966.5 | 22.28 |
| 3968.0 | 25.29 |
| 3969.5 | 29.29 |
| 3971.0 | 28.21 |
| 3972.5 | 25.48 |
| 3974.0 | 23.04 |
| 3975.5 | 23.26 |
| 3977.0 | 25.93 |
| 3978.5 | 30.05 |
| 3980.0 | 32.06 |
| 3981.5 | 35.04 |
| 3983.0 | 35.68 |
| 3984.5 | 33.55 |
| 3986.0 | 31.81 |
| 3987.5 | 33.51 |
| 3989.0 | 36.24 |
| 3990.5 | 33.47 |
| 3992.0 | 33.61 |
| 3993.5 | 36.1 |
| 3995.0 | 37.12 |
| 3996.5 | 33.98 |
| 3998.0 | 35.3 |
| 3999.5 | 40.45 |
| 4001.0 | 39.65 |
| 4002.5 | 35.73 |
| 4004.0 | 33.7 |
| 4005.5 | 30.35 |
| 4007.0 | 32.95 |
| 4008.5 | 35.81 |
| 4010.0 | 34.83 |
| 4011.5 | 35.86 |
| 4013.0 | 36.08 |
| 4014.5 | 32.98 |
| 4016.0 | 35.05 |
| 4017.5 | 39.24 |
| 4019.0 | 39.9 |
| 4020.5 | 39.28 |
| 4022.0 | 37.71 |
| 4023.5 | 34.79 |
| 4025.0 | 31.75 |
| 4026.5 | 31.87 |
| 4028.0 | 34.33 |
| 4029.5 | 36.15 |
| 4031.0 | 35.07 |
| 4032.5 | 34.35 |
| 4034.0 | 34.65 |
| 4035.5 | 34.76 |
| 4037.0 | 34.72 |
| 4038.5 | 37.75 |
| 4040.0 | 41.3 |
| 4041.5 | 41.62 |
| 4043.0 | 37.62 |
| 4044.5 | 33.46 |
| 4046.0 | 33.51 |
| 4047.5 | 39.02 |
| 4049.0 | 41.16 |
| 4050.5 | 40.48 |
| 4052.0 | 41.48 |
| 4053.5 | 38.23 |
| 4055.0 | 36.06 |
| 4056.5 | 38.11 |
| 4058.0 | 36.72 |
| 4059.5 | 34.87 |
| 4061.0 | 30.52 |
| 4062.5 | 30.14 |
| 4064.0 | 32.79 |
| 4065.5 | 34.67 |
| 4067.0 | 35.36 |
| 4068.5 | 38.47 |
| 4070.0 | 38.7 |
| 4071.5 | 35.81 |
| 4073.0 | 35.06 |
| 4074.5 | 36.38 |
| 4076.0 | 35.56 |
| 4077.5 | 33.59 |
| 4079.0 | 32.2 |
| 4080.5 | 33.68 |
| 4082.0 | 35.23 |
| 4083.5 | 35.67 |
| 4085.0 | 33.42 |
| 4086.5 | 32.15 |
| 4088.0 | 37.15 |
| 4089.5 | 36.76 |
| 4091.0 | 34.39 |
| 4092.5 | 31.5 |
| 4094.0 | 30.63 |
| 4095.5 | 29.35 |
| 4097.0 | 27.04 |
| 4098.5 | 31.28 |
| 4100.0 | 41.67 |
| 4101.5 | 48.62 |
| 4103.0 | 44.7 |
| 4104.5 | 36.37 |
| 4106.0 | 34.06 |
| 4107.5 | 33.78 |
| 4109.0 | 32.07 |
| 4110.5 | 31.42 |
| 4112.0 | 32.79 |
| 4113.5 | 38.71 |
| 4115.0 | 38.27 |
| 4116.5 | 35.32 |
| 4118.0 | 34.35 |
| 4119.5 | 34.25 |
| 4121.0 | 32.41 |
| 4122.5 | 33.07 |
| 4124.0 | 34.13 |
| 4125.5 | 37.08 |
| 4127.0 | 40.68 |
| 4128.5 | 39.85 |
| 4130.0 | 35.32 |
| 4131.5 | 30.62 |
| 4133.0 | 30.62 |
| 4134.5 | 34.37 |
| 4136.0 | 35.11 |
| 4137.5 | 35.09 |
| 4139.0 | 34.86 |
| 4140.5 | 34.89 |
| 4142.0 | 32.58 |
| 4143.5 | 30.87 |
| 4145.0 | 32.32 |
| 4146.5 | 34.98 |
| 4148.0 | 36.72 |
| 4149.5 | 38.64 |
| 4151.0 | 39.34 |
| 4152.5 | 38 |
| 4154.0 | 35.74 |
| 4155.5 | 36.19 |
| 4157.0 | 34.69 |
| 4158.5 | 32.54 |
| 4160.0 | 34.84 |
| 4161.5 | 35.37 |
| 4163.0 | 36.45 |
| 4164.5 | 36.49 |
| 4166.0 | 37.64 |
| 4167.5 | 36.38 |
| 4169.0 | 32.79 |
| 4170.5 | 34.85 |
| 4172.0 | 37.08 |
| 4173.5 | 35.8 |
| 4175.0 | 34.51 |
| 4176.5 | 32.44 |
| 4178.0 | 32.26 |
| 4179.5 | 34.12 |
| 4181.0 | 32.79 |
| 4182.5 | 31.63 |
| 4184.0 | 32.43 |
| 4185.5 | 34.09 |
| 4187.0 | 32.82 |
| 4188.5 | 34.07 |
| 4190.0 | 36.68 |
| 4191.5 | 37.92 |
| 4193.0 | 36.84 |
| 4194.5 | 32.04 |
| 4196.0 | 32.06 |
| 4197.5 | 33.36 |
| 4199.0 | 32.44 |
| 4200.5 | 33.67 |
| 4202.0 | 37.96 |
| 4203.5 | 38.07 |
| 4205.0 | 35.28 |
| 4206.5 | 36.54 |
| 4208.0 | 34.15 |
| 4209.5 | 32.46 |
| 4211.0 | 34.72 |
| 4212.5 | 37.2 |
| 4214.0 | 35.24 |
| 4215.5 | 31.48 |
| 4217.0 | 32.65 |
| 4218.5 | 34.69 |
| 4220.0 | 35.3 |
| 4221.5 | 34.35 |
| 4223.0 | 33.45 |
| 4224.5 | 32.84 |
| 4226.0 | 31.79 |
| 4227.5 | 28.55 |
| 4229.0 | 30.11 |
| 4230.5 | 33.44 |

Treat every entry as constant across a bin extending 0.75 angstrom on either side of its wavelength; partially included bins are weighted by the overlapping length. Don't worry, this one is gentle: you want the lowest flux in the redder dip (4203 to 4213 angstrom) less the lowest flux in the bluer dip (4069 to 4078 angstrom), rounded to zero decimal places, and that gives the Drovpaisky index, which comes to -1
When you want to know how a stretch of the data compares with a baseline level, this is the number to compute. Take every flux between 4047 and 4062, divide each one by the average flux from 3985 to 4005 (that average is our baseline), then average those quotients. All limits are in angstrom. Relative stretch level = 1.06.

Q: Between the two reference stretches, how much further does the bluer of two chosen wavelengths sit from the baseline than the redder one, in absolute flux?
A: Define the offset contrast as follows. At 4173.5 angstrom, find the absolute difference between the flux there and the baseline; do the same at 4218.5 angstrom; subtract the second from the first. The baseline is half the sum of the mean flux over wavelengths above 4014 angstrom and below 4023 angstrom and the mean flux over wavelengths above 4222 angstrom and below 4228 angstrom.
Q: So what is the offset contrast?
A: 1.1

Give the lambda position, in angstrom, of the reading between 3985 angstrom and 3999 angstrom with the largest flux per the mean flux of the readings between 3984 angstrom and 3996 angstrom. 3995.0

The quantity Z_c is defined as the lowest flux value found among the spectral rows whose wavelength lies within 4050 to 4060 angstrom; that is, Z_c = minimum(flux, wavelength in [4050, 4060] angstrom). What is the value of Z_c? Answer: 34.87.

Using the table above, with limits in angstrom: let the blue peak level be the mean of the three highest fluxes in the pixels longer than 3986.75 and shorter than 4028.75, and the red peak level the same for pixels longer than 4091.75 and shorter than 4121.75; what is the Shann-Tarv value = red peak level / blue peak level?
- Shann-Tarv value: 1.12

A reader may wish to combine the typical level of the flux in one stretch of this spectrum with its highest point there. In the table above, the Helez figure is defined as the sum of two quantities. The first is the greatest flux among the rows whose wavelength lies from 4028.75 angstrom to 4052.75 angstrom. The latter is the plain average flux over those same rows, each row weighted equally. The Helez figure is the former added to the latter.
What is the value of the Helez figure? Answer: 79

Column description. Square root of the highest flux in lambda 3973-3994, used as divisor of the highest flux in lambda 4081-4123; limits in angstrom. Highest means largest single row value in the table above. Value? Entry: 8.1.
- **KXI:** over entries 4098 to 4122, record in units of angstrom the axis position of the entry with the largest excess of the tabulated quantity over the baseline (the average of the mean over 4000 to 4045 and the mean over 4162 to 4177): 4101.5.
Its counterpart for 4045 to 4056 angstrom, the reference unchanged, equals 4052.0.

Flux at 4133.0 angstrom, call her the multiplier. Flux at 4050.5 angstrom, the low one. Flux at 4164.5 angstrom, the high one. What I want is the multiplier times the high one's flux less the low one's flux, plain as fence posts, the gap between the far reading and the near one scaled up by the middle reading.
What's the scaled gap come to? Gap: -122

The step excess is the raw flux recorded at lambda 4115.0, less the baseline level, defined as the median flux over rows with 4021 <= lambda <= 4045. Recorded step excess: 3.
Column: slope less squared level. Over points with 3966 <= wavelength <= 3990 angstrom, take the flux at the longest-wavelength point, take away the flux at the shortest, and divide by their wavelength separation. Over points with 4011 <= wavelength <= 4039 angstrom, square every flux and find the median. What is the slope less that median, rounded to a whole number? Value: -1228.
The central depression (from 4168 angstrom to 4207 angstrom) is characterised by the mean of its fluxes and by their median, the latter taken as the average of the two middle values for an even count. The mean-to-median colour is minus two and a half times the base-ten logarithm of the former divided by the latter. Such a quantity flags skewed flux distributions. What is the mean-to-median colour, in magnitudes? -0.010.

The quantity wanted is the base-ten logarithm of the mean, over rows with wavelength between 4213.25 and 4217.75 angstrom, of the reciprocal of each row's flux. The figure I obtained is -1.52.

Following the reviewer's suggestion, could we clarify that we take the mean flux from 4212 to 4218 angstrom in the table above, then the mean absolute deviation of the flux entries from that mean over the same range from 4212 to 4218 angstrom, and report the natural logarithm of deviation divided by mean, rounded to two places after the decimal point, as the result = -2.80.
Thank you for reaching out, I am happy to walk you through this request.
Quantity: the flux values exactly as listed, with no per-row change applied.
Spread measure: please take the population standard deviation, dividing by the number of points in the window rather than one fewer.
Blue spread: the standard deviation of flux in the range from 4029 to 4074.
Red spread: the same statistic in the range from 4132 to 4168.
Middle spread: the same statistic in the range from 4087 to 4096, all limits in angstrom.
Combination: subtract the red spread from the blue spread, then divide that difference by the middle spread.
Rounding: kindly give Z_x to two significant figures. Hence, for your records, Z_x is 0.27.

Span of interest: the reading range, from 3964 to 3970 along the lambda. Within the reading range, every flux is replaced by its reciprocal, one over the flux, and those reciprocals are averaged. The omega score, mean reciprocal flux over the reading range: 0.0389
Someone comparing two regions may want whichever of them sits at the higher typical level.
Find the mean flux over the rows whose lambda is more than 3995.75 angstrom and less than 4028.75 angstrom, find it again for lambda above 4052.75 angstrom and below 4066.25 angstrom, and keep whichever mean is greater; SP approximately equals 35.5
